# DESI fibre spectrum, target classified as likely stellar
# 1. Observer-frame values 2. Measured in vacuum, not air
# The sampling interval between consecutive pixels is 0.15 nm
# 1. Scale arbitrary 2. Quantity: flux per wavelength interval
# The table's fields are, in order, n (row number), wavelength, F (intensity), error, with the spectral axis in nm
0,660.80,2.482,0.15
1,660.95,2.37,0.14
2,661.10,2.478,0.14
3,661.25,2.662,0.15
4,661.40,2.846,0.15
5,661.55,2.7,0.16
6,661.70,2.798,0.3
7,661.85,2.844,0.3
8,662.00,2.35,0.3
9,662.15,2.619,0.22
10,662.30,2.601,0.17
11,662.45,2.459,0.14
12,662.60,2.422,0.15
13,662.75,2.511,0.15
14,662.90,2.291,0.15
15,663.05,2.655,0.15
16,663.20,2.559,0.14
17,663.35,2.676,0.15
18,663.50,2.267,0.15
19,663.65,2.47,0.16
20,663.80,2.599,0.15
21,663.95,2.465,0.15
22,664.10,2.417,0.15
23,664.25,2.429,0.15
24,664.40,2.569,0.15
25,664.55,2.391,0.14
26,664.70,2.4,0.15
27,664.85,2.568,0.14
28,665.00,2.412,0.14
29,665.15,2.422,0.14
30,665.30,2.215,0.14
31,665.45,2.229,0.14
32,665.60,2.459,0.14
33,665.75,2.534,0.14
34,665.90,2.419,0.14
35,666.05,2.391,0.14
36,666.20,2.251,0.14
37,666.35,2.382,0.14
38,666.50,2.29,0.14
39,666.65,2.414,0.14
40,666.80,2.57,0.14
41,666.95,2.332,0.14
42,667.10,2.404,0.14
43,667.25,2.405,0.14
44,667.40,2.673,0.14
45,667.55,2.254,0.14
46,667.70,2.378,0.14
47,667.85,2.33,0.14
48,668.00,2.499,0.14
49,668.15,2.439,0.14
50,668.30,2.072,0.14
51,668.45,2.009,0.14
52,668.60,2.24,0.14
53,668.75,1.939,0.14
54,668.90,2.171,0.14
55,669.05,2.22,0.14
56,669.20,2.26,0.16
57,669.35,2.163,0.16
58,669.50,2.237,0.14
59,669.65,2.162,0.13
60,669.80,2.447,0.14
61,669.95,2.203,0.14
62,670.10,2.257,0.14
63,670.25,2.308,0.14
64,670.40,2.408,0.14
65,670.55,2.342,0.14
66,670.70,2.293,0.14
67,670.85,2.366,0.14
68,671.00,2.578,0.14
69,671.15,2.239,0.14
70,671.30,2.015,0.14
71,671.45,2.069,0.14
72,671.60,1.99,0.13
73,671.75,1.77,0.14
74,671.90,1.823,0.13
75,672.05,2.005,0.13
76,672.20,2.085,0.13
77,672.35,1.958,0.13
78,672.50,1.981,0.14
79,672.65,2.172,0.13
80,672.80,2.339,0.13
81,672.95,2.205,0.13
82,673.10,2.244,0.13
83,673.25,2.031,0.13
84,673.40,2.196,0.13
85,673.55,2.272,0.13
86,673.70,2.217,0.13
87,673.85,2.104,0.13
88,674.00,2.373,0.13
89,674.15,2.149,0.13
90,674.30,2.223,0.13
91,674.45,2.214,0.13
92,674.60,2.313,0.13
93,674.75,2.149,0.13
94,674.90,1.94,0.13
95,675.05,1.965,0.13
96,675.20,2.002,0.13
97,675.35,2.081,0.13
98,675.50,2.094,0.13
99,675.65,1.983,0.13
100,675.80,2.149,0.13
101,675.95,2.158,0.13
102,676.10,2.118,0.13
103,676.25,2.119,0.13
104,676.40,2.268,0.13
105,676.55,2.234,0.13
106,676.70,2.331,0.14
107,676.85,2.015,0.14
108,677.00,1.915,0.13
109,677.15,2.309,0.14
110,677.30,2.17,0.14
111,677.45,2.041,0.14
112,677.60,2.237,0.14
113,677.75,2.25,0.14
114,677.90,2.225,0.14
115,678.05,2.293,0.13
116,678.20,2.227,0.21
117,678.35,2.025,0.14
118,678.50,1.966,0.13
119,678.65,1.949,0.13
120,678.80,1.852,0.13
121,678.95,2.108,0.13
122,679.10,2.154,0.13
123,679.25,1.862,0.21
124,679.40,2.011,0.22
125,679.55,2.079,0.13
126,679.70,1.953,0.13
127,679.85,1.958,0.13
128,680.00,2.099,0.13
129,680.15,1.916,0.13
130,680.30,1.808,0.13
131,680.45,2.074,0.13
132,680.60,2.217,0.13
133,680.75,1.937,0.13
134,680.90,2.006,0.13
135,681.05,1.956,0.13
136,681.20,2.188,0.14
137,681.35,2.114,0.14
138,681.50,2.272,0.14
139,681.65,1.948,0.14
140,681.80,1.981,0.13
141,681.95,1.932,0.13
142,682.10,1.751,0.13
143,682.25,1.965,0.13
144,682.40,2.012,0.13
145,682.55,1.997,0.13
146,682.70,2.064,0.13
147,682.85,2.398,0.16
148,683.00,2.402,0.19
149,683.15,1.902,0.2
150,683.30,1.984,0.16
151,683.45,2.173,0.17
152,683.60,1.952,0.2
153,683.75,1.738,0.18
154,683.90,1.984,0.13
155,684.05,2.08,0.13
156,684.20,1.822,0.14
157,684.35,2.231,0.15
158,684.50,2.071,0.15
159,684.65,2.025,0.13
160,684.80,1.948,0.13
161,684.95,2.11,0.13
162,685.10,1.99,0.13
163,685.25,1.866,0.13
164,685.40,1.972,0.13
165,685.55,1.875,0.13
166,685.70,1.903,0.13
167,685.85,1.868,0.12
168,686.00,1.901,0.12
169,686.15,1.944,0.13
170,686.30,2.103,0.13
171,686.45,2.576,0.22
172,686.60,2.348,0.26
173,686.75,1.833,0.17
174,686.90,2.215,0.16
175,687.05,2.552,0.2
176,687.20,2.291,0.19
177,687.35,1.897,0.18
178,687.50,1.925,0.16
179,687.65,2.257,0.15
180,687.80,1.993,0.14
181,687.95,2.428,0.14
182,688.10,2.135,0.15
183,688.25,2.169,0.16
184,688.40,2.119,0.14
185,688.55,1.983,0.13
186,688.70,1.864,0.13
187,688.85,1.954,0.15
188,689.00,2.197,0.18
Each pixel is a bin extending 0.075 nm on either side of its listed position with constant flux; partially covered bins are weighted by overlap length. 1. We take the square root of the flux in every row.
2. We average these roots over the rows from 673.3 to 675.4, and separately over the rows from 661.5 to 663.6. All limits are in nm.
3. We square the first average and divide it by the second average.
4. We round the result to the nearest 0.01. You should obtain 1.35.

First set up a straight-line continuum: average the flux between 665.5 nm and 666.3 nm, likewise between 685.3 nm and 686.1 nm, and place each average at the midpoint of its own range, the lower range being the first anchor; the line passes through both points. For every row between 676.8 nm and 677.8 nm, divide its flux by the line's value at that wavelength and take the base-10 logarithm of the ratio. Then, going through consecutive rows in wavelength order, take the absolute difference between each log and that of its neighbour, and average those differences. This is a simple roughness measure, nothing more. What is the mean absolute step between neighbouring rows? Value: 0.033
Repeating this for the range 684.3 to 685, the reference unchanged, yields 0.023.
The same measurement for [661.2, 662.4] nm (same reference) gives 0.030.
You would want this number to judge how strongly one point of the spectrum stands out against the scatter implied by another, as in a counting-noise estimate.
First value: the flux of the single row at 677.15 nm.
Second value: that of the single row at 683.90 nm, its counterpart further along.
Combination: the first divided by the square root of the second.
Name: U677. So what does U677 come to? 1.64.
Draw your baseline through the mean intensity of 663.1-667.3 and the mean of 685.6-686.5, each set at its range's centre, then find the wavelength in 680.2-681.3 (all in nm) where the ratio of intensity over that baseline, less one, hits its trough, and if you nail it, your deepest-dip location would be 680.30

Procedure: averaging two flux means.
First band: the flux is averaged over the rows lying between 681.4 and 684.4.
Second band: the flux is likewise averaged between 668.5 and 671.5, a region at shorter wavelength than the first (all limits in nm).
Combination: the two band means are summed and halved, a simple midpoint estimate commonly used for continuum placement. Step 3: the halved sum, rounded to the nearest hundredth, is 2.14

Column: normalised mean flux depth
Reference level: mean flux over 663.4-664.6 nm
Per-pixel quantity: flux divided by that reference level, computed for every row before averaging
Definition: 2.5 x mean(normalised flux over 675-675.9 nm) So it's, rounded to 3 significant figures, 2.09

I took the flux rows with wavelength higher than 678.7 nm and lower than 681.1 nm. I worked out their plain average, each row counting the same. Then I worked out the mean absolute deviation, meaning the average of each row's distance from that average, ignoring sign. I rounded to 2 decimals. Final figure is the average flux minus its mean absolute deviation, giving 1.91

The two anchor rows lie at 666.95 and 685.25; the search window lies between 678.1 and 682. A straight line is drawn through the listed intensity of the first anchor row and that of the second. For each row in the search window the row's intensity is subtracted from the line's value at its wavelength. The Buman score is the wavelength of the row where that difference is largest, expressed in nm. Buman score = 680.30 nm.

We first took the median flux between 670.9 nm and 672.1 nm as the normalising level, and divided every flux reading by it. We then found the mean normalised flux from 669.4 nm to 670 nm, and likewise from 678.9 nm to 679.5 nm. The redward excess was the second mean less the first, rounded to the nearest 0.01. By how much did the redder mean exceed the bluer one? -0.11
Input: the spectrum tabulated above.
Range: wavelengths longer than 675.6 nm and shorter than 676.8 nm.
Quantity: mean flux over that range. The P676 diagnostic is 2.2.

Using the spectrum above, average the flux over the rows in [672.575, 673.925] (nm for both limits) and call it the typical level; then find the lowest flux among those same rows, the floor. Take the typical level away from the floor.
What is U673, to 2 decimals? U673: -0.17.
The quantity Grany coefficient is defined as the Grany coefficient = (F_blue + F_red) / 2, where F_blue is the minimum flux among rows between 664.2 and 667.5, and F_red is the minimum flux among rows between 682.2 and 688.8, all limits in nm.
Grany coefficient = 1.98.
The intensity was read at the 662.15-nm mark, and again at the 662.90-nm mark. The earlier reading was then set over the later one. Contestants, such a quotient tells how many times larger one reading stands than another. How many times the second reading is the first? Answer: 1.14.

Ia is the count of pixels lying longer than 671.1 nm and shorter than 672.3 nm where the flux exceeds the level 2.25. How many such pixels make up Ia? 0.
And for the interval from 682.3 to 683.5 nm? 2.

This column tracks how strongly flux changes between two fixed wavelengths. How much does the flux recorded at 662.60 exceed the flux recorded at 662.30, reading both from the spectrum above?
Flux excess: -0.18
